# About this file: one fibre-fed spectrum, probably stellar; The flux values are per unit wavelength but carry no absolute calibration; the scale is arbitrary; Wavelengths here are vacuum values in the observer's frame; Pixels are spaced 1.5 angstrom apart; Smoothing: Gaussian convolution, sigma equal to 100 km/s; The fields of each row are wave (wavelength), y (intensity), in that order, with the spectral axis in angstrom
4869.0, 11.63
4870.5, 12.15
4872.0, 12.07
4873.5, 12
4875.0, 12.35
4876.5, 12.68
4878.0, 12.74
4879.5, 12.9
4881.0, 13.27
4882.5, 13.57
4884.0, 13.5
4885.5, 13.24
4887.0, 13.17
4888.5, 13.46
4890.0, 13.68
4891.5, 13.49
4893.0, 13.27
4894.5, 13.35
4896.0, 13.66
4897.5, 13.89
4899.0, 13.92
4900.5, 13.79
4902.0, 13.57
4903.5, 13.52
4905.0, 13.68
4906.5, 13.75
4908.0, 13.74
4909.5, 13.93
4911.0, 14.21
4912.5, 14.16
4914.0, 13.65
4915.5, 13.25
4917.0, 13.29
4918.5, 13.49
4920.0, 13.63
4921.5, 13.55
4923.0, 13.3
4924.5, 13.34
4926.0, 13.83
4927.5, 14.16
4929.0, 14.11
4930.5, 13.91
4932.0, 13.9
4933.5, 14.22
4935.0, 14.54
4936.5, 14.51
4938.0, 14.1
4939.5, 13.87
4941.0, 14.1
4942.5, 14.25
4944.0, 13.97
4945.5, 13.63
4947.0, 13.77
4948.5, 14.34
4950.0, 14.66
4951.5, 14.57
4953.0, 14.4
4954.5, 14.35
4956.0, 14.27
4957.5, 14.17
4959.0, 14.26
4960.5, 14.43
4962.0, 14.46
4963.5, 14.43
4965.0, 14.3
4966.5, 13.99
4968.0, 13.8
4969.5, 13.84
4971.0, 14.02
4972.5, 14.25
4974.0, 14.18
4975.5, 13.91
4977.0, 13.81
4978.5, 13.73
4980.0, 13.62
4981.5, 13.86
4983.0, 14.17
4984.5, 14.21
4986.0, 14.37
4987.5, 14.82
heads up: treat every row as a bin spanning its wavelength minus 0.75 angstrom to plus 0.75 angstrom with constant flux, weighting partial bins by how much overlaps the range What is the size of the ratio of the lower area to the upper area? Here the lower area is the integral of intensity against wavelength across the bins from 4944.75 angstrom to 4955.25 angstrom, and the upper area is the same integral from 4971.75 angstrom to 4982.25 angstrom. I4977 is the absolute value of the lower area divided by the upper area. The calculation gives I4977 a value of 1.02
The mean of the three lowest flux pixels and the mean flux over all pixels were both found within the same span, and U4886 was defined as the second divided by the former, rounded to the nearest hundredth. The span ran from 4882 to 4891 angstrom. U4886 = 1.01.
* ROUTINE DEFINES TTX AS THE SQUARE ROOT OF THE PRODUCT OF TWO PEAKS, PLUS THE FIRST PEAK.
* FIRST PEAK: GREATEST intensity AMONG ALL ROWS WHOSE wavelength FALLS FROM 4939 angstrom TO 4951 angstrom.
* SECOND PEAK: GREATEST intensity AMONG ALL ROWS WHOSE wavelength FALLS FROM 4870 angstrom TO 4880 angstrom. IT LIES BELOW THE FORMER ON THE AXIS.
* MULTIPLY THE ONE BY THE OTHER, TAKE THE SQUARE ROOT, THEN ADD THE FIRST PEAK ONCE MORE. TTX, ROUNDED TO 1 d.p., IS 28.4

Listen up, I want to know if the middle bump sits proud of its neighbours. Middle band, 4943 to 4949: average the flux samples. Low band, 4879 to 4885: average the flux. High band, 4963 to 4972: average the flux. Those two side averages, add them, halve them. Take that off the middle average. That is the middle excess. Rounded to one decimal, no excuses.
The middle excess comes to 0.2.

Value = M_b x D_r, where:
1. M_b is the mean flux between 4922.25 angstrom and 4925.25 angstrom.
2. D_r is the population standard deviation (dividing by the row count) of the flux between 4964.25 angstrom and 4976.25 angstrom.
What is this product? 2.3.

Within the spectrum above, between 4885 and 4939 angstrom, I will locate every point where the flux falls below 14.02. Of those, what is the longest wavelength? 4932.0 angstrom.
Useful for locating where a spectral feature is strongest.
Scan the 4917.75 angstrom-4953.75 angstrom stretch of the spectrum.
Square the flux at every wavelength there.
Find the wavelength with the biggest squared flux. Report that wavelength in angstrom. 4950.0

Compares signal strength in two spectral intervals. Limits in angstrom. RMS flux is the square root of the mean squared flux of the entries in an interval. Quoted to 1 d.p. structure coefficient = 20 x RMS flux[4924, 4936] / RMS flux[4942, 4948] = 20.1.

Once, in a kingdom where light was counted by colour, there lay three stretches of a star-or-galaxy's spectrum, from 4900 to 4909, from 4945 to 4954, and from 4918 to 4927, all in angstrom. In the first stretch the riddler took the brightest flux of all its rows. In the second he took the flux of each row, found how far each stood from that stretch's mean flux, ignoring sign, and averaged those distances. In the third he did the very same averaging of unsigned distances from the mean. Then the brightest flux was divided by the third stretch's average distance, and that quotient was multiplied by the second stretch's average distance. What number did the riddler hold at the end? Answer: 33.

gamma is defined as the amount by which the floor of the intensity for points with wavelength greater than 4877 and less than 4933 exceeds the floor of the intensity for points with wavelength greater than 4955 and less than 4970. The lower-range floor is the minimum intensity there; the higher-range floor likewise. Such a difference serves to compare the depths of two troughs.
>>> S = -1.1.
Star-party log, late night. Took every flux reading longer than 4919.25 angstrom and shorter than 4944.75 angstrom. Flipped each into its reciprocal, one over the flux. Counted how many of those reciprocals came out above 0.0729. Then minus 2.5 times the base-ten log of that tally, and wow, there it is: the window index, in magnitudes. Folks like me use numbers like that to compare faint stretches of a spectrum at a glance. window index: -1.5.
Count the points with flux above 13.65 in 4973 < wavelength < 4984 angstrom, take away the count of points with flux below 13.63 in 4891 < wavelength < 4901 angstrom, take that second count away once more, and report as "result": 0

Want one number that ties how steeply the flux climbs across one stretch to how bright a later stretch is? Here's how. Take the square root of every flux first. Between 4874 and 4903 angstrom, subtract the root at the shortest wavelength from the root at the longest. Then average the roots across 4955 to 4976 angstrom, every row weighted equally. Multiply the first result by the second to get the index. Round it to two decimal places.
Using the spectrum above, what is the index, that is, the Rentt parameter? 0.64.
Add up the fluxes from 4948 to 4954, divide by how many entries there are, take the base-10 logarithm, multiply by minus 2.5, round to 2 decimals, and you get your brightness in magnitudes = -2.90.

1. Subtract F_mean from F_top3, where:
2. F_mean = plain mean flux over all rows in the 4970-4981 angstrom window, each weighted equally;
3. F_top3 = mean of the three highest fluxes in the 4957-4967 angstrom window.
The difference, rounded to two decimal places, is 0.51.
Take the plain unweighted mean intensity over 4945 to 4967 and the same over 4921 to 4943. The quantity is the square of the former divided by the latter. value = 14.6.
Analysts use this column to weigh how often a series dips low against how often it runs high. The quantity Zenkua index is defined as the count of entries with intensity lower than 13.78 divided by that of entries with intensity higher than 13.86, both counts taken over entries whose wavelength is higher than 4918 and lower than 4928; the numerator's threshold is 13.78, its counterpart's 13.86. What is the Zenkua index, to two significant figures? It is 5.0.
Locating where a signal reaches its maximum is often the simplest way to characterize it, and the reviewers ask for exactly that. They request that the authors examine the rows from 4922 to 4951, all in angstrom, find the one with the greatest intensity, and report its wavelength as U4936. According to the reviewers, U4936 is 4950.0 angstrom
